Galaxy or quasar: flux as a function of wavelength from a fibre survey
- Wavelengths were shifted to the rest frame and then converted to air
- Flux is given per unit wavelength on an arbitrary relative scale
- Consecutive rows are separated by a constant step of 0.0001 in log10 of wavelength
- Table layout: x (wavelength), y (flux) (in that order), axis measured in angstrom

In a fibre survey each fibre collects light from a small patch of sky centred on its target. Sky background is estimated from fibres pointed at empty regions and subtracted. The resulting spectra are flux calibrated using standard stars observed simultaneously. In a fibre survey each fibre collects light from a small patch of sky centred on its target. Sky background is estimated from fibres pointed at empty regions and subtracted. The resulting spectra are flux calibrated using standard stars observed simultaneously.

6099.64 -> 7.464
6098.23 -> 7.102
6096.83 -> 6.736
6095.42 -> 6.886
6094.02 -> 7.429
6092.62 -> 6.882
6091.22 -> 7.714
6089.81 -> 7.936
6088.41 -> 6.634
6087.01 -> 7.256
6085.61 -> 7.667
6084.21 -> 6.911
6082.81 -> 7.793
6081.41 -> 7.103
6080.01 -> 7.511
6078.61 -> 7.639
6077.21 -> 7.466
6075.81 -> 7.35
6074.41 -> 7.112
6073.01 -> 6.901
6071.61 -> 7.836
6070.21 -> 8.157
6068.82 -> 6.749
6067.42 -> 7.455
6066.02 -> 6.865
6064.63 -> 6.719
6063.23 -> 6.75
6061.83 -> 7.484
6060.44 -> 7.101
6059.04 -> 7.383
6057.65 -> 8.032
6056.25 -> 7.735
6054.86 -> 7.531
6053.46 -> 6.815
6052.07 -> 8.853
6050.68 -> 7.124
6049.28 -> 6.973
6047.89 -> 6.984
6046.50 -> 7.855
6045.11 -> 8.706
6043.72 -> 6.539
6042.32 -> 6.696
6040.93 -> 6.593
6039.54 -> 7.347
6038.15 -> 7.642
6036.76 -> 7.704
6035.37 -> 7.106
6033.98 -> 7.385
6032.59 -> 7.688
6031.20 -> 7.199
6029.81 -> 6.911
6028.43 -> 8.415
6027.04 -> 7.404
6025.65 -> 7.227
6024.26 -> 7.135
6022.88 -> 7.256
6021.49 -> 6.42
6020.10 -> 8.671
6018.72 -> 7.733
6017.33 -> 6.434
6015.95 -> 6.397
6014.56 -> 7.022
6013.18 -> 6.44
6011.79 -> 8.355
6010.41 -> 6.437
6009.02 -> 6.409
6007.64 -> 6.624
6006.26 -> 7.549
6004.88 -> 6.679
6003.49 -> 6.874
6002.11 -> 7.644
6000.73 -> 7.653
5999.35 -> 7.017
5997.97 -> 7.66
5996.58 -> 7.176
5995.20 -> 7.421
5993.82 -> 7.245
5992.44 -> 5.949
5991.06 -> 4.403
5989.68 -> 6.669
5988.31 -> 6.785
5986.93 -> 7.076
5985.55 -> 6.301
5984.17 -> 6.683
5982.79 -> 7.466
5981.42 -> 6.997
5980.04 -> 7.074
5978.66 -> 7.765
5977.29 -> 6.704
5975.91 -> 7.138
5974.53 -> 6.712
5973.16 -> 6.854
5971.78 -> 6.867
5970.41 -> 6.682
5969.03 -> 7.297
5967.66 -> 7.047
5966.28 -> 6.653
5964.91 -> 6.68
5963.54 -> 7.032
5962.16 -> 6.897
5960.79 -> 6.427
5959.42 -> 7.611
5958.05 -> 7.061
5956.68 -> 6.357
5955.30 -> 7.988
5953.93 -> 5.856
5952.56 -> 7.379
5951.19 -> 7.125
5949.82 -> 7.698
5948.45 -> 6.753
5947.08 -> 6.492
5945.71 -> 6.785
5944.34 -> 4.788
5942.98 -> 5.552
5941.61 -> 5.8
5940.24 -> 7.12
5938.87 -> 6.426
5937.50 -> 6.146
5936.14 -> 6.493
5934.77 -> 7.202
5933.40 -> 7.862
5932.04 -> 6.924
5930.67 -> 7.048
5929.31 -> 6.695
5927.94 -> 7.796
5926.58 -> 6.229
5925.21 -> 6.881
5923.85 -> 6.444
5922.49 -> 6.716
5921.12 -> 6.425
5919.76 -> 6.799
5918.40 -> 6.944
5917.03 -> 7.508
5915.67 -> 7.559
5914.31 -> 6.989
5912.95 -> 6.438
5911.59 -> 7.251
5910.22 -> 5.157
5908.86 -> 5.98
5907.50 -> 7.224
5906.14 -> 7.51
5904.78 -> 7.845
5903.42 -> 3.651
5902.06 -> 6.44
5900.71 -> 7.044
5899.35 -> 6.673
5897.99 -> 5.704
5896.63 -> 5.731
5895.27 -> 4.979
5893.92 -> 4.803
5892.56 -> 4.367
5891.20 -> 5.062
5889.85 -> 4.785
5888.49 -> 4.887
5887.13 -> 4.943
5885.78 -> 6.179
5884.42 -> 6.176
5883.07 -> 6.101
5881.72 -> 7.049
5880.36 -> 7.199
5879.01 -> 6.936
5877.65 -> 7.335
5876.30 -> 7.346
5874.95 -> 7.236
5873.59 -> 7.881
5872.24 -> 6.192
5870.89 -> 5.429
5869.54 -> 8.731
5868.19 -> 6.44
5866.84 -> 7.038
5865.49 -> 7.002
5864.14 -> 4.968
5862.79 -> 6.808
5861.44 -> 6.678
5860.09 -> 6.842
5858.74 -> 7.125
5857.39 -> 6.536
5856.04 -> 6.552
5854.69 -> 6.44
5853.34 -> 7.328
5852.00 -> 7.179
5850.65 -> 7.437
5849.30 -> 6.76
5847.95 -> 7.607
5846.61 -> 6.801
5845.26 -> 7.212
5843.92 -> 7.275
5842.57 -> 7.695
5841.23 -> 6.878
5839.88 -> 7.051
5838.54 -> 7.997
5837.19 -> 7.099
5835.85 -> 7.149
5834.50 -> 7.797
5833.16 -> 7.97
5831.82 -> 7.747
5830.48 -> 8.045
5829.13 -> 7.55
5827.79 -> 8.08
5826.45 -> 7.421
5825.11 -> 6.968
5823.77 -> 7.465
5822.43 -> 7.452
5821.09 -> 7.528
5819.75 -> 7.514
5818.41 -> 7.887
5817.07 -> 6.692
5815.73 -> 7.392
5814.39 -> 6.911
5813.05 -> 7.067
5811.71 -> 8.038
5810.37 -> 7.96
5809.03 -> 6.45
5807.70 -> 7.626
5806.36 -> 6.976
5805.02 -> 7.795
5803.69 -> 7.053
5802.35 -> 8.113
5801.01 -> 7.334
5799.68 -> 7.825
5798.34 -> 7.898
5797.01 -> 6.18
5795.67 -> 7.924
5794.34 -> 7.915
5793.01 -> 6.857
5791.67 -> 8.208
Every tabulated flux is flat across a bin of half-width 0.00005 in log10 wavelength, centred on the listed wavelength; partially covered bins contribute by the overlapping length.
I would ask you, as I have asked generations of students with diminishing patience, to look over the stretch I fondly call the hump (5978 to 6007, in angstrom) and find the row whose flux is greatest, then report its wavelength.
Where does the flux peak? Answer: 5978.66 angstrom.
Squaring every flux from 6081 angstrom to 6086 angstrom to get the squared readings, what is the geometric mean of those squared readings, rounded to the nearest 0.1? 54.2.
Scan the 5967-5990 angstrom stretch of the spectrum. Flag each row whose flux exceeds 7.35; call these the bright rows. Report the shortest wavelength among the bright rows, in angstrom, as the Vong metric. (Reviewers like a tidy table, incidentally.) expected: 5978.66 angstrom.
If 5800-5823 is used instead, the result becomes 5802.35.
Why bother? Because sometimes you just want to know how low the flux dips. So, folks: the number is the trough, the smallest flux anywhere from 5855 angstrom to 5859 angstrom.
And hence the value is 6.536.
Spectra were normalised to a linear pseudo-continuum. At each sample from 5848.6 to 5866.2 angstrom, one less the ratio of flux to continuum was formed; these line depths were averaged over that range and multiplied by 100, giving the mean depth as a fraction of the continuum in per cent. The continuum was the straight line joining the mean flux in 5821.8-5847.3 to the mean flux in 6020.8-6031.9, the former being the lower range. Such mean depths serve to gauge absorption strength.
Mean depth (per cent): 9.3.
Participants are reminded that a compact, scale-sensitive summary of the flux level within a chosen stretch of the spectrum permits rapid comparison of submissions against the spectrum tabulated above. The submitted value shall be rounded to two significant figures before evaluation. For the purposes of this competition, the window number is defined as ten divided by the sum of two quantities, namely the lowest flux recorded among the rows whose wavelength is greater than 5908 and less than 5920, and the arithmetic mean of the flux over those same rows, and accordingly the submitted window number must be 0.84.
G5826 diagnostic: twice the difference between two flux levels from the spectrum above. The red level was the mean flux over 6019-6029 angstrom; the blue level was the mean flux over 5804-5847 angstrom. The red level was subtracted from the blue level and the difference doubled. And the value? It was -0.16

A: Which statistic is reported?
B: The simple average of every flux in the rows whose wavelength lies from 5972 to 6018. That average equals 6.9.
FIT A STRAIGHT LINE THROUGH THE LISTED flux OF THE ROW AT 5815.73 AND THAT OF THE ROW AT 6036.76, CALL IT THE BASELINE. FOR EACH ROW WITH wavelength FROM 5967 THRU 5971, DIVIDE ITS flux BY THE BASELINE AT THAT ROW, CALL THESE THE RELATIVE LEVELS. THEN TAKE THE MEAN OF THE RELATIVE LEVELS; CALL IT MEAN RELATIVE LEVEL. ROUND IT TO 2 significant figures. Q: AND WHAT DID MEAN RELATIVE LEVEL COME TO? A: 0.92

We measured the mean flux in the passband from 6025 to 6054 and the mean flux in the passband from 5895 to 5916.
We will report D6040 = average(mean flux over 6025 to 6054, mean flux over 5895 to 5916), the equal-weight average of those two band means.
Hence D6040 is 6.89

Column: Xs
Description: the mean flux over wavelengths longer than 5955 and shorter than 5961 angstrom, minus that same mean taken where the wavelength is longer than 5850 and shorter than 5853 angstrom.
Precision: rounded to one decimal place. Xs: -0.2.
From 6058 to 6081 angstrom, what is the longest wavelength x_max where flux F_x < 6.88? 6068.82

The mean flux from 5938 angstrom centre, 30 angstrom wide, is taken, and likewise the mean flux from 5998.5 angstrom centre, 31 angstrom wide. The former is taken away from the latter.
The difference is 0.2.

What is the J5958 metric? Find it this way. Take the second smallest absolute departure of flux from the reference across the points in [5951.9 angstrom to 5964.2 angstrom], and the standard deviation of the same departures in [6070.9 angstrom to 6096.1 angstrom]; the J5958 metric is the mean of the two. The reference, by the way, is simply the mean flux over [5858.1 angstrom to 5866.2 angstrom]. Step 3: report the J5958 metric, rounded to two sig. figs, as 0.30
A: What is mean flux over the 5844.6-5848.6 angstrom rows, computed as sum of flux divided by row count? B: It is 7.21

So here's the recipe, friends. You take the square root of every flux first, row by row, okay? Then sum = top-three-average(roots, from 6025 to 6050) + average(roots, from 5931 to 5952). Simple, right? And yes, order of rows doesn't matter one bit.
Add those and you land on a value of 5.45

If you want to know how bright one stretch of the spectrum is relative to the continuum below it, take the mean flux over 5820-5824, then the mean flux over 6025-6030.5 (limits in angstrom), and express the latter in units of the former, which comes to 1.00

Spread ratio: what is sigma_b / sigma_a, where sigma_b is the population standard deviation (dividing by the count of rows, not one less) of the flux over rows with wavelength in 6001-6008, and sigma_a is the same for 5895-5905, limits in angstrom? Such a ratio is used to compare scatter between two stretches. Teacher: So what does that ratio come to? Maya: 0.4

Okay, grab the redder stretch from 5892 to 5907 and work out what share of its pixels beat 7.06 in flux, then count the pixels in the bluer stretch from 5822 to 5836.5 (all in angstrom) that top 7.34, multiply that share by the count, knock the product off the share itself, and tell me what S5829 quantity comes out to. -1.5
